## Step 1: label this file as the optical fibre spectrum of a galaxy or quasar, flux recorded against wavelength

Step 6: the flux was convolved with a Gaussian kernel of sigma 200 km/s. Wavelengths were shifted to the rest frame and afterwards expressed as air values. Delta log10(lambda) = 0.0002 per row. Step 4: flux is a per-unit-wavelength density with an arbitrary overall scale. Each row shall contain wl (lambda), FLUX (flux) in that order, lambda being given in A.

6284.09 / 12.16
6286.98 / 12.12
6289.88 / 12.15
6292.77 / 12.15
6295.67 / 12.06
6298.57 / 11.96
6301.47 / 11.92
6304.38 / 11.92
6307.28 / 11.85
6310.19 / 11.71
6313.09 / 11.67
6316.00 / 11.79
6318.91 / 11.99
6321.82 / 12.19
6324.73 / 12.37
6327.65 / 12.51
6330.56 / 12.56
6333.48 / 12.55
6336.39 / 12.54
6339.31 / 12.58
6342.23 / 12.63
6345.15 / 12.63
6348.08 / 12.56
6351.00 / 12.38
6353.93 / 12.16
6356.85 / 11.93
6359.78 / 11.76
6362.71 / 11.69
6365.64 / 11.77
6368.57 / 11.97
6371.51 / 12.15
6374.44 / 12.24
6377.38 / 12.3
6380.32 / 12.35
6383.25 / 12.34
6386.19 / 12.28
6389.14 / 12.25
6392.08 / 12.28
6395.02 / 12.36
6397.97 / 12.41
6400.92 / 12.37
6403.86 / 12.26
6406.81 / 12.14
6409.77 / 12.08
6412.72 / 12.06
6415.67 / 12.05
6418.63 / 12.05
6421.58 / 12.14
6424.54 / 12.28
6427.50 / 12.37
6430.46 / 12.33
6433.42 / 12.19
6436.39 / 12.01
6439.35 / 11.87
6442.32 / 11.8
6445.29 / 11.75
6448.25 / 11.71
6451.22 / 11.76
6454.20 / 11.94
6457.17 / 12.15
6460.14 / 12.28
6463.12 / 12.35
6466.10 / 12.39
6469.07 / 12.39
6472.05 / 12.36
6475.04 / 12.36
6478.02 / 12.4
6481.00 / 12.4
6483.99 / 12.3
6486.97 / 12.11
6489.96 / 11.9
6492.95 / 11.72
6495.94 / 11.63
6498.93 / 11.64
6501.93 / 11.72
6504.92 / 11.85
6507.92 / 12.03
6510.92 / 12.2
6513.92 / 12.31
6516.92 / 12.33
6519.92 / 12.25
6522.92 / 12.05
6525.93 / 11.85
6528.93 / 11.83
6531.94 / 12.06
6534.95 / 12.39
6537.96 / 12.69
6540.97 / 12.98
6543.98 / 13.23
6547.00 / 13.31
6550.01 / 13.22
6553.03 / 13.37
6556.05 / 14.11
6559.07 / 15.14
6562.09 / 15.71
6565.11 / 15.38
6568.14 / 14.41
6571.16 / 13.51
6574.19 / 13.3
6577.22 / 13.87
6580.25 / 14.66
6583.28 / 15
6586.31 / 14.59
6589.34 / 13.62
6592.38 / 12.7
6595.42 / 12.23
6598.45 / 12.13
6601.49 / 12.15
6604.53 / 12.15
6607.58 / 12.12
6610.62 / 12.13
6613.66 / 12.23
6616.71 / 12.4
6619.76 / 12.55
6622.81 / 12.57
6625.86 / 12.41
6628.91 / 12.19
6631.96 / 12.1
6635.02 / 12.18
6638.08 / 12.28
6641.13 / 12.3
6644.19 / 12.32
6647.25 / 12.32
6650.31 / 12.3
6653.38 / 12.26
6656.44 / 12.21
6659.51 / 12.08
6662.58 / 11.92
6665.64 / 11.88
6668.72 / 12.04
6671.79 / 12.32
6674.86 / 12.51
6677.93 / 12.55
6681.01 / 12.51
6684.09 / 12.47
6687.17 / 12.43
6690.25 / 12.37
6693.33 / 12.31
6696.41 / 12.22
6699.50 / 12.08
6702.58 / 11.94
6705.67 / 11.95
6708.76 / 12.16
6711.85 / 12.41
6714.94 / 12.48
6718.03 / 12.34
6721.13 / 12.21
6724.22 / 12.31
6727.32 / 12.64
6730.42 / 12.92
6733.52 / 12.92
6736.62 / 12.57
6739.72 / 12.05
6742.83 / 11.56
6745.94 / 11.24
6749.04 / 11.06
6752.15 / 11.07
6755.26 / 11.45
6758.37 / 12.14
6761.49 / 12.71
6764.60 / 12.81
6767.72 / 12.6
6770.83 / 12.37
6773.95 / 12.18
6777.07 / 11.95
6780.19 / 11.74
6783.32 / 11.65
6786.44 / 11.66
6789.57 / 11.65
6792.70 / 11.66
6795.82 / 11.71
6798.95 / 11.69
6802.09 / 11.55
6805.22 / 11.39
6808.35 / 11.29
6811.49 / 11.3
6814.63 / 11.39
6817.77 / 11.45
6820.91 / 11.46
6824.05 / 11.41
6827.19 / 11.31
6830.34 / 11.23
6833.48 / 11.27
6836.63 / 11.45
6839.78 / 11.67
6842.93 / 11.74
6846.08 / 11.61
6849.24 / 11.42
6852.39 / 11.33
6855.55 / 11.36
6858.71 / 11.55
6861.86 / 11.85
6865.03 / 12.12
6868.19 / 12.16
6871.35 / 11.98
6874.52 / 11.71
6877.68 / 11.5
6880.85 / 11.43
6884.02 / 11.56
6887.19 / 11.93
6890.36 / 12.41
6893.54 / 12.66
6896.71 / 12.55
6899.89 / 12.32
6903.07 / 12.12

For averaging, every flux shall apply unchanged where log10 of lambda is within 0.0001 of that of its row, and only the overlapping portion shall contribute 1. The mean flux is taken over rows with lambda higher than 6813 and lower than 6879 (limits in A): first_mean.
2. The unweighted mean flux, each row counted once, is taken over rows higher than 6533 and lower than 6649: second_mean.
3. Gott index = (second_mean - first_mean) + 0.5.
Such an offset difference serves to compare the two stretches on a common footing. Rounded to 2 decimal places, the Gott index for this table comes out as 2.03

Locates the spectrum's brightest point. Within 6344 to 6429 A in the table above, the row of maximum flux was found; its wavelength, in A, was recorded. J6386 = 6345.15 A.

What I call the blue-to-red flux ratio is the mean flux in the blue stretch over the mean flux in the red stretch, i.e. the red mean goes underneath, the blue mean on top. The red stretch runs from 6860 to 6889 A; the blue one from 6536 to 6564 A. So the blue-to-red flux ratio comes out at 1.16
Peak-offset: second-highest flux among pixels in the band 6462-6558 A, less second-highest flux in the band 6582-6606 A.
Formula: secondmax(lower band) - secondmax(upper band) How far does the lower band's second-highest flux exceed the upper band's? -1.2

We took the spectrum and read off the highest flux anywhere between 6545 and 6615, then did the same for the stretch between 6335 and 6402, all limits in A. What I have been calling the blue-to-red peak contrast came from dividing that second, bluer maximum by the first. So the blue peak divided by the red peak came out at 0.80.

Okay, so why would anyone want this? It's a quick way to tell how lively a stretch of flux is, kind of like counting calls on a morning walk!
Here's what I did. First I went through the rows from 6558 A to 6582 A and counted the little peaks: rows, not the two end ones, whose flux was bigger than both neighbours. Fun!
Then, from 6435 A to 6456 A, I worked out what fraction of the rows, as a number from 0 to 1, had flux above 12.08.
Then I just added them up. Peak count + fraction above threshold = 1.0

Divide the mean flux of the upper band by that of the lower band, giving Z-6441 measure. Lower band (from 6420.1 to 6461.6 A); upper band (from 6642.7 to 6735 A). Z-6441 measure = 1.02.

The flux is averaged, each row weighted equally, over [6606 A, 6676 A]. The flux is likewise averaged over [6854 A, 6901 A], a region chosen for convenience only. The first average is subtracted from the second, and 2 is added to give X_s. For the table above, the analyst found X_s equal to 1.7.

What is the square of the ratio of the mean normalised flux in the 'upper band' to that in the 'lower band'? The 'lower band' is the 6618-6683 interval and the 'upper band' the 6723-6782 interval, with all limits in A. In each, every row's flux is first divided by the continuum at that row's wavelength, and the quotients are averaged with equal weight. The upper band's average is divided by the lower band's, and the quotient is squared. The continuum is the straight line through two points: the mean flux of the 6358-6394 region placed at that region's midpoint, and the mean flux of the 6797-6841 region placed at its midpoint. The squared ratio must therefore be 1.00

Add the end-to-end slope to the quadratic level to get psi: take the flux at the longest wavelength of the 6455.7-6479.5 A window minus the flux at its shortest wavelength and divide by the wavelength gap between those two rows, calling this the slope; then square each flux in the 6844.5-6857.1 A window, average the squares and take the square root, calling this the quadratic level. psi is 11.4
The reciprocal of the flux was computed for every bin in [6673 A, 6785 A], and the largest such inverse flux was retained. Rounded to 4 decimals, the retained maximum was 0.0904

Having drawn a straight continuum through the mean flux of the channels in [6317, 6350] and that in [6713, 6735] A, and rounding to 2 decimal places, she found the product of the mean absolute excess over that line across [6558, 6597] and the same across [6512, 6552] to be 0.76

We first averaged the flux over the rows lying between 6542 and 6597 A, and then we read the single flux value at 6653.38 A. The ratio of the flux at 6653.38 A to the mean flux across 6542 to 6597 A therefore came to 0.88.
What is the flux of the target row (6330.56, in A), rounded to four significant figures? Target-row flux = 12.56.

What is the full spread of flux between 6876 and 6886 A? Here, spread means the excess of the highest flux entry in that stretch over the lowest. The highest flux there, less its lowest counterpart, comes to 0.13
